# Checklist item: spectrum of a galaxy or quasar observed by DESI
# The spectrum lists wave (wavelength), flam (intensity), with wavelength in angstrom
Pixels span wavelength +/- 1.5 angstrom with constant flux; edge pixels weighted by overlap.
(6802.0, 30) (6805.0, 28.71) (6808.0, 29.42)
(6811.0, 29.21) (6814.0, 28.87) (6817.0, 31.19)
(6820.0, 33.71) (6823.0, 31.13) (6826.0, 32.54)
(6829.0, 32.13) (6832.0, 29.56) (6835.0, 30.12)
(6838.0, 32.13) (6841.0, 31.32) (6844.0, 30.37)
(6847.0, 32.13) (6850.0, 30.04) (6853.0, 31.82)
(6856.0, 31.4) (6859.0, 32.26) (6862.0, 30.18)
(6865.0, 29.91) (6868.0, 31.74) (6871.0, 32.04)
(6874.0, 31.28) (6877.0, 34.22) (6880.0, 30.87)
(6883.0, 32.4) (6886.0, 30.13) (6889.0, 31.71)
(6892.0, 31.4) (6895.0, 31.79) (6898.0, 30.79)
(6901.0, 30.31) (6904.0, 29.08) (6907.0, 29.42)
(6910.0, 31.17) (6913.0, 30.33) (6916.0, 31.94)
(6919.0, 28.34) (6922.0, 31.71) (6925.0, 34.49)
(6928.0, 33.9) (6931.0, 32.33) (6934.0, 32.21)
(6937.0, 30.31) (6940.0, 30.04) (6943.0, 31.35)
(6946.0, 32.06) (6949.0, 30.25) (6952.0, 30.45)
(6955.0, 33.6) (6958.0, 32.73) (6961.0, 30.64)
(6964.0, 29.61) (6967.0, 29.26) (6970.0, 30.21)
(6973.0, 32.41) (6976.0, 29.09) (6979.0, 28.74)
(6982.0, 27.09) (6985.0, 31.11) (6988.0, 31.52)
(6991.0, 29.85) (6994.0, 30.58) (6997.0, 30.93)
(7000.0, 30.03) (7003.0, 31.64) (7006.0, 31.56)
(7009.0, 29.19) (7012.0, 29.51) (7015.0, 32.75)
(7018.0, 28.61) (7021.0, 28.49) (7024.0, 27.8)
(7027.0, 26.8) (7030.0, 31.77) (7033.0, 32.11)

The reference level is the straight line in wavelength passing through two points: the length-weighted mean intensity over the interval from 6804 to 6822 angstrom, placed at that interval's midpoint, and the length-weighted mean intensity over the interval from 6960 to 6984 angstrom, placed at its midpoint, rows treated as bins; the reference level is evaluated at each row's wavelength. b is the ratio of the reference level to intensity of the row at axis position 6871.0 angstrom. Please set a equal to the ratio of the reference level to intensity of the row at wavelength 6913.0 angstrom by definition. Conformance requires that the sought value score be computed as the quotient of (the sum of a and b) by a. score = 1.95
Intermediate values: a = 0.98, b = 0.94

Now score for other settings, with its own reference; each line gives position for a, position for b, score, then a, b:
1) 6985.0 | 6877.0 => 1.92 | 0.95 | 0.88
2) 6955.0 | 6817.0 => 2.10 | 0.88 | 0.97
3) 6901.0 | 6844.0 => 2.01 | 0.99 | 0.99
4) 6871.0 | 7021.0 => 2.10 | 0.94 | 1.03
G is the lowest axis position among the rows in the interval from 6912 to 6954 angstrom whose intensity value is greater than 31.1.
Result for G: 6916.0 angstrom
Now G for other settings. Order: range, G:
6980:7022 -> 6985.0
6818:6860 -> 6820.0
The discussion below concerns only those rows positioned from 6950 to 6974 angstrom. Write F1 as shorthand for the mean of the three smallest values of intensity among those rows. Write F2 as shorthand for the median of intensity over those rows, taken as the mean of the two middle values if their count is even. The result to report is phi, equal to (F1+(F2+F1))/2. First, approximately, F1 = 29.7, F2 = 30.5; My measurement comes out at 45.0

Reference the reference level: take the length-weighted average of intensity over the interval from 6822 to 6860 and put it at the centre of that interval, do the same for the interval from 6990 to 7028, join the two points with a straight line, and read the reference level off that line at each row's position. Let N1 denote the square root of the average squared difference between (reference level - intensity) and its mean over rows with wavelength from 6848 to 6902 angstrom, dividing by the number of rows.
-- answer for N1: 1.05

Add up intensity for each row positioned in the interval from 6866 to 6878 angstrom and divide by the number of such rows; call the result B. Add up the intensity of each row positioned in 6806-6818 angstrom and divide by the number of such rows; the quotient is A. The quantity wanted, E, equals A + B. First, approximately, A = 29.7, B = 32.3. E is 62.0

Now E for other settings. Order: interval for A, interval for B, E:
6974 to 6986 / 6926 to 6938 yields 61.2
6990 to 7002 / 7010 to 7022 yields 60.2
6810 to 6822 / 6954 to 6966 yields 62.4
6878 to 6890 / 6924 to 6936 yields 64.5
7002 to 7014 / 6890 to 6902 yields 61.5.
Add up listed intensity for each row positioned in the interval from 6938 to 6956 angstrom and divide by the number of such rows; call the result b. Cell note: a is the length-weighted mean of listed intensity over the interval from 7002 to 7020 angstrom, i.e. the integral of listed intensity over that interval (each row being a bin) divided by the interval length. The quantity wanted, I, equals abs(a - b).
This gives 0.8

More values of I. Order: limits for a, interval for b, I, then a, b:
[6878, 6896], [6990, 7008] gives 0.7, 31.5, 30.8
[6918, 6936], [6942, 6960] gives 0.5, 32.2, 31.7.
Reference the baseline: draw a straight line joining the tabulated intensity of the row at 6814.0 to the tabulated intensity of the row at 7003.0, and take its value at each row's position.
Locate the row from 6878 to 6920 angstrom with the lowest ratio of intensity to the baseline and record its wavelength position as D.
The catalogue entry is 6919.0 angstrom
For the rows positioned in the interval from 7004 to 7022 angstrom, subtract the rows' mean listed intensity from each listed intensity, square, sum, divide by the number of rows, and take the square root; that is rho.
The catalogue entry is 1.6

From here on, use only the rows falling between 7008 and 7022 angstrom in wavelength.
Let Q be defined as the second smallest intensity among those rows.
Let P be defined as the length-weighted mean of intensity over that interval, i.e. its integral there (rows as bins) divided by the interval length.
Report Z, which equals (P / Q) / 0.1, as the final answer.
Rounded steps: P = 29.8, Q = 28.61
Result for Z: 10.4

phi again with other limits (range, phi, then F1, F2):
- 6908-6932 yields 45.9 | 29.9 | 31.8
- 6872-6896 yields 46.5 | 30.8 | 31.6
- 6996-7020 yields 44.3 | 29.1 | 30.5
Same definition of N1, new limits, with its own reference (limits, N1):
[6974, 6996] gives 1.45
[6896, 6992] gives 1.61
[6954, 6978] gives 1.59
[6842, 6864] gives 0.89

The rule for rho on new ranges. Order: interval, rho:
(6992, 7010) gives 0.9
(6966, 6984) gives 1.6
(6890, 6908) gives 1.0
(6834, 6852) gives 0.9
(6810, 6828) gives 1.7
